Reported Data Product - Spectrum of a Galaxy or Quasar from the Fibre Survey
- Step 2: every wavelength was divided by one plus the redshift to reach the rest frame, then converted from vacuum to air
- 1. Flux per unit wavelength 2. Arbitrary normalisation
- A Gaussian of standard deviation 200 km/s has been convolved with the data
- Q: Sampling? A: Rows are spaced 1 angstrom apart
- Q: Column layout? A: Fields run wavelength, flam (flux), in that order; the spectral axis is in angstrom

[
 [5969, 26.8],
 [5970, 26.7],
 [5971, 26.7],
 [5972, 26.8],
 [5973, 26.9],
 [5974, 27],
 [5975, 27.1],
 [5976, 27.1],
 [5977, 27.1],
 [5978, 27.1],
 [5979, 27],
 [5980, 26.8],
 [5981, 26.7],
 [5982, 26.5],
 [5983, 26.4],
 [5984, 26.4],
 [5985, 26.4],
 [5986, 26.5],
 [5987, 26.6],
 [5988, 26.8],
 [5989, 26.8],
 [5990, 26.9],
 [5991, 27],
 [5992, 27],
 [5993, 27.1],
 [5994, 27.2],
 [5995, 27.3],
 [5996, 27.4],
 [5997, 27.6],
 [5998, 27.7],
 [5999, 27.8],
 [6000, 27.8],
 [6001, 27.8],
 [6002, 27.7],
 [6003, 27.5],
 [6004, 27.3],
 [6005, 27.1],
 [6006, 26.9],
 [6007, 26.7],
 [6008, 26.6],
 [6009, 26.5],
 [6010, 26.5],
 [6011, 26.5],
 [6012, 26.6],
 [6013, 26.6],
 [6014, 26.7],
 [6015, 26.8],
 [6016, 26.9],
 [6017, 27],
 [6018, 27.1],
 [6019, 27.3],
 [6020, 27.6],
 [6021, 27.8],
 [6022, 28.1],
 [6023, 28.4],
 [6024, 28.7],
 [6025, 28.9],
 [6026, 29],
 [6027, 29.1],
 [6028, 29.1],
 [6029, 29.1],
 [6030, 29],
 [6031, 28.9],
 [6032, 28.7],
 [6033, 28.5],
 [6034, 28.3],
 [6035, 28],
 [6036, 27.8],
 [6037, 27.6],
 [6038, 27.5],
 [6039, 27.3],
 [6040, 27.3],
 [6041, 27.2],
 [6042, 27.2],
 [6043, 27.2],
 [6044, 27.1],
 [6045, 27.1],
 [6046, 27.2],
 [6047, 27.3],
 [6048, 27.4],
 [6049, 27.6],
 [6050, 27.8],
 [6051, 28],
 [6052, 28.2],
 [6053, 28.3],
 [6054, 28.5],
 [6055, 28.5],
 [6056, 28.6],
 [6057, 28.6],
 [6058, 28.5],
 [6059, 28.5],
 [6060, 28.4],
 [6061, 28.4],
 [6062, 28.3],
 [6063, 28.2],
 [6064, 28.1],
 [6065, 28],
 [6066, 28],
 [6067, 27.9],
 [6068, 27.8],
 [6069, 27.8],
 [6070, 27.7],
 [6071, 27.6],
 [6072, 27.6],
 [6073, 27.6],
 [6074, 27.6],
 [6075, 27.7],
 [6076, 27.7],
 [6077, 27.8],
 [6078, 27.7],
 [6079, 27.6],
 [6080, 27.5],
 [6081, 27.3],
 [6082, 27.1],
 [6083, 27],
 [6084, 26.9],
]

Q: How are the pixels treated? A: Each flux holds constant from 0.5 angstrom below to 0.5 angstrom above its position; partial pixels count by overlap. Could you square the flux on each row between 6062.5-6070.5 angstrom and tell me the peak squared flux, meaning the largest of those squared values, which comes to 795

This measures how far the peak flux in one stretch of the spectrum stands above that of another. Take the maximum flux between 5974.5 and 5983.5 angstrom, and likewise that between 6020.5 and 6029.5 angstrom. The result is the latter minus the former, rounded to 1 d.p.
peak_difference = 2.0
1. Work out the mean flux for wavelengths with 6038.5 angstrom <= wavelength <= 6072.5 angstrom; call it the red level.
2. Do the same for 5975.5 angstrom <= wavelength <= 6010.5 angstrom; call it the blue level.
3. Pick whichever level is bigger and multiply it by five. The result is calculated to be 139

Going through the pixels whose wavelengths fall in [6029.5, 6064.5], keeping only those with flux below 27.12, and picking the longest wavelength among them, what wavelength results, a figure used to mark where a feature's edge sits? 6045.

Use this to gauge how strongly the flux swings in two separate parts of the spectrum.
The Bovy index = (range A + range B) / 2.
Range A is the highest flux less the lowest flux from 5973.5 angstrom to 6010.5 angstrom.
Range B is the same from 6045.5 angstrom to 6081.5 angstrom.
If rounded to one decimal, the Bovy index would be 1.4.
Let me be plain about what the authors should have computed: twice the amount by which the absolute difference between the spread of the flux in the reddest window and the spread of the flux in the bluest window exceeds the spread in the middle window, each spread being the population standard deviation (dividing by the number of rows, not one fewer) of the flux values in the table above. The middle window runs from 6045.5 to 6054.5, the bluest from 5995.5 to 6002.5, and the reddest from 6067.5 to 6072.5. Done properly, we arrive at -0.8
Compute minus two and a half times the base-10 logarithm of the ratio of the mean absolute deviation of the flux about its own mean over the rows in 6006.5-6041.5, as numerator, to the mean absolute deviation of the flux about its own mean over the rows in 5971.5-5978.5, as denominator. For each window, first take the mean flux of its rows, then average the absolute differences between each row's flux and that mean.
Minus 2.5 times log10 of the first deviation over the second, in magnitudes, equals -2.3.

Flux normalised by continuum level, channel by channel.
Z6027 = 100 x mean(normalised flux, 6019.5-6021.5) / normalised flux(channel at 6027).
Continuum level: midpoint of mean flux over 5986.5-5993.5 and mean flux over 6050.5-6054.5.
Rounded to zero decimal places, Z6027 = 95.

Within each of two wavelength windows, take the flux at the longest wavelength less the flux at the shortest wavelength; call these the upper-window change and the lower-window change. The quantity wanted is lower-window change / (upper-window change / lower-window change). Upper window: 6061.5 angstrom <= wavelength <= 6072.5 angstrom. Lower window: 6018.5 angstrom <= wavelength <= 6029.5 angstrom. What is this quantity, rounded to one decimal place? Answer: -4.6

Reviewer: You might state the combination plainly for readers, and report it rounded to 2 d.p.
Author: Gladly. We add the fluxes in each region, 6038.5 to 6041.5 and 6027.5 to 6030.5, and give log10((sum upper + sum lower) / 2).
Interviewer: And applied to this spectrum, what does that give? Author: 1.93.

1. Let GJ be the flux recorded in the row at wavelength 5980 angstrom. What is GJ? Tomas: 26.8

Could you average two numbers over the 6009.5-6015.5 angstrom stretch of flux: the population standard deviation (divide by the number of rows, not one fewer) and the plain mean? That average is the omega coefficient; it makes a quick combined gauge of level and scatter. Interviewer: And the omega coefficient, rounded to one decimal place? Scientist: 13.4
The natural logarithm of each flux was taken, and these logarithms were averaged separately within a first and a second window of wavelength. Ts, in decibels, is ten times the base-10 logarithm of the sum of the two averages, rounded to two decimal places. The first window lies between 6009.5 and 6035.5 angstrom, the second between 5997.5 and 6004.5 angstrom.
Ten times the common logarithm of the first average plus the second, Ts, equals 8.23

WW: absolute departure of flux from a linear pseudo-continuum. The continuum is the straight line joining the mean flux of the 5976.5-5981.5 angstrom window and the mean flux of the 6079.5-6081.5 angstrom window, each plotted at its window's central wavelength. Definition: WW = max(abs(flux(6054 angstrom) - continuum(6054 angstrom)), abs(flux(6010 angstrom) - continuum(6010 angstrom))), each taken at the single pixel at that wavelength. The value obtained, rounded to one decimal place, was 1.2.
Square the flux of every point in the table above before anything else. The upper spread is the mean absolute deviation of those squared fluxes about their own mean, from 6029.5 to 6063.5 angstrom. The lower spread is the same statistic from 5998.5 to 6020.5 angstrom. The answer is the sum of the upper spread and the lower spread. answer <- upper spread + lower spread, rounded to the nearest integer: 51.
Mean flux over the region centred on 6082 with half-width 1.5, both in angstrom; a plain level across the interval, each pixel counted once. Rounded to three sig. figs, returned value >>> 27.1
